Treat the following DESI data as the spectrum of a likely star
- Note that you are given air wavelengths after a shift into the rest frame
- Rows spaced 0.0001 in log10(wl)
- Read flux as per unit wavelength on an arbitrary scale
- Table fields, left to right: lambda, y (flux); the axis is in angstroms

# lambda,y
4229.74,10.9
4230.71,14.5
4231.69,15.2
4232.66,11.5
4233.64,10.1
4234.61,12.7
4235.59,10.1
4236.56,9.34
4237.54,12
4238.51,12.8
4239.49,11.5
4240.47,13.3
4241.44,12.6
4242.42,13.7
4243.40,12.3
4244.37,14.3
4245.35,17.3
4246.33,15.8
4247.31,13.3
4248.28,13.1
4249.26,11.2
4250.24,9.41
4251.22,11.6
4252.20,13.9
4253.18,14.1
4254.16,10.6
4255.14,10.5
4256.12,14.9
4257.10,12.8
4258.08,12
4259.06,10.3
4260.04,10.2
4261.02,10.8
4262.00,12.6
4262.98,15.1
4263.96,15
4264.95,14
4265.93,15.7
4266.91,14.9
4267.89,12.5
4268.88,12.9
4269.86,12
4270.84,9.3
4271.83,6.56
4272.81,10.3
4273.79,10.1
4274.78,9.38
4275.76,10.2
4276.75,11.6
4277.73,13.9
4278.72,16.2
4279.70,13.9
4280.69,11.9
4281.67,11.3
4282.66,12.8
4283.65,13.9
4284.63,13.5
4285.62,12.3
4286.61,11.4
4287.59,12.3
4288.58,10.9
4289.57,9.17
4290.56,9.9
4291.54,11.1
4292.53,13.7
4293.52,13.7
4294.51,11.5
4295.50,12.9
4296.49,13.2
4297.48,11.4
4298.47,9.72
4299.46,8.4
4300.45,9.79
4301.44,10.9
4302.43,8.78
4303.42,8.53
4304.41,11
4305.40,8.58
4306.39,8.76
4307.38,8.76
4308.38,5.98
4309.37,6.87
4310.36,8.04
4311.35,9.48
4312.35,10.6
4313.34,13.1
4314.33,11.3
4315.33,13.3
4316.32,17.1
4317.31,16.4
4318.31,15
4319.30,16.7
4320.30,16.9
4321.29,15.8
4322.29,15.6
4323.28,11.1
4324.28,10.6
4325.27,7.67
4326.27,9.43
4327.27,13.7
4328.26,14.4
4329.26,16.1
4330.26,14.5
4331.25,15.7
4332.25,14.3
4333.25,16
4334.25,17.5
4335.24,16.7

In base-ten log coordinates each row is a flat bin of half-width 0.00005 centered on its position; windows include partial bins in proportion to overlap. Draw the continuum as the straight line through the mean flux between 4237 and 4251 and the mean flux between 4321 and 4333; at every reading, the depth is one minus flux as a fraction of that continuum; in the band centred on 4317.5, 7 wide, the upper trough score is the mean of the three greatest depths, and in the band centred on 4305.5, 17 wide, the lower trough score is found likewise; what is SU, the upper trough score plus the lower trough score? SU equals 0.47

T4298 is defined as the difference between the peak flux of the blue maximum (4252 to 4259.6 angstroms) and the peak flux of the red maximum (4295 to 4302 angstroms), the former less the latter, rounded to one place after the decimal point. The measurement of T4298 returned 1.7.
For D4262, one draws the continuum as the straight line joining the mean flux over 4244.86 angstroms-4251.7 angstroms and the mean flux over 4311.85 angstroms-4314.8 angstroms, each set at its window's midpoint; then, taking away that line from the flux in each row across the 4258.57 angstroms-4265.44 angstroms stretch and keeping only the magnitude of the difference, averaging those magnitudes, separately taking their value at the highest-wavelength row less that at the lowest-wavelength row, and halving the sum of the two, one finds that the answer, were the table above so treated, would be 0.3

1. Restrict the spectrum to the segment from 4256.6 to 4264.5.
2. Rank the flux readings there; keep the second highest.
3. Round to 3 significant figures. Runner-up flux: 15.0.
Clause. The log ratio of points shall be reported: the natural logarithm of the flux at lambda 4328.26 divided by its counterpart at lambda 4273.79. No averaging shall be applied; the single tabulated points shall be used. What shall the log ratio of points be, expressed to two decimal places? 0.35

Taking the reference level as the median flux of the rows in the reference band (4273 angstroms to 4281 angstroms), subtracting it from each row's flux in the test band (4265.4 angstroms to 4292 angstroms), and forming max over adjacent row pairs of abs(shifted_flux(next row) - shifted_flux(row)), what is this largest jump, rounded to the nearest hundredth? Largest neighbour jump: 3.74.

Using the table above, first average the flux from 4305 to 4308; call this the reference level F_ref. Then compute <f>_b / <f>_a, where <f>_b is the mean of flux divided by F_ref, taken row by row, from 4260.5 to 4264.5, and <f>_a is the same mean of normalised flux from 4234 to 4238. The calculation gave 1.21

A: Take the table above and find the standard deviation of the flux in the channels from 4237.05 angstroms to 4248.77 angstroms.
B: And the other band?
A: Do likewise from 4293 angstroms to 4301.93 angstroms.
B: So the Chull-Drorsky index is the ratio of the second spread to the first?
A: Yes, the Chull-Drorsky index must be 1.1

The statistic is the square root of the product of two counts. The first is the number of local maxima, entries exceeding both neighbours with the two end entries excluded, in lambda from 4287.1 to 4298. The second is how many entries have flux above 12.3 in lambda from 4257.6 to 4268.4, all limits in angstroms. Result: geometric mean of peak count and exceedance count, 2.6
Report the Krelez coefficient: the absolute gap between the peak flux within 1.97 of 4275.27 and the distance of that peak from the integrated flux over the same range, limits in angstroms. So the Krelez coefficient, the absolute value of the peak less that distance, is 17.4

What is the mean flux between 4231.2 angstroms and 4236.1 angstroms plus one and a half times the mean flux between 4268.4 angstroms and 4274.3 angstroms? 27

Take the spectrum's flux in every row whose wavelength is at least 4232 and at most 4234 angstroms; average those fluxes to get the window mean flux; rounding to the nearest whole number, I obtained 11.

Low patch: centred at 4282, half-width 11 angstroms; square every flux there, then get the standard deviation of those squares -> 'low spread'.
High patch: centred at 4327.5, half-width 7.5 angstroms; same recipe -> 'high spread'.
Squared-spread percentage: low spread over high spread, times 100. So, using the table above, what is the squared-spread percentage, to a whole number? 66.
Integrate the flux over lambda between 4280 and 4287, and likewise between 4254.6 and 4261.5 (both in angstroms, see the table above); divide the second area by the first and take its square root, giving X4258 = 0.96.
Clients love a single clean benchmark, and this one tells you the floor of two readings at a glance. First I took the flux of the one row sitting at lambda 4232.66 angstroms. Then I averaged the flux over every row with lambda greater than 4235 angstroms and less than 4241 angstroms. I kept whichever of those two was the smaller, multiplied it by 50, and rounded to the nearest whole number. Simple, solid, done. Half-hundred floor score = 575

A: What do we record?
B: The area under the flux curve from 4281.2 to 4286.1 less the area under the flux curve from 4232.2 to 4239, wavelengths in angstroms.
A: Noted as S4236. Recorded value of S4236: -14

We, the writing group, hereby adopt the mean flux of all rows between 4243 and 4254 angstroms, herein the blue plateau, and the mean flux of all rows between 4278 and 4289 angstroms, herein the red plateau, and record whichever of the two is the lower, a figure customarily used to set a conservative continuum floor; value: 12.8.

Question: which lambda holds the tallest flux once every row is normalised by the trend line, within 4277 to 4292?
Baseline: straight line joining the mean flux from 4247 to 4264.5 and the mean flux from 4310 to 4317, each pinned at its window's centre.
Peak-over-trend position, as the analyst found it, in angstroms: 4278.72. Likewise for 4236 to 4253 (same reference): 4245.35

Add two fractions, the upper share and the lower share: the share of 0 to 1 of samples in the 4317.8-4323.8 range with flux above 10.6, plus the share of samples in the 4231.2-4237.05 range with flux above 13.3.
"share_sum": 1.2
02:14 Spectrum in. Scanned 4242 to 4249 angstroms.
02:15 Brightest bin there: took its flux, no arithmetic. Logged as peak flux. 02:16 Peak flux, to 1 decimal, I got 17.3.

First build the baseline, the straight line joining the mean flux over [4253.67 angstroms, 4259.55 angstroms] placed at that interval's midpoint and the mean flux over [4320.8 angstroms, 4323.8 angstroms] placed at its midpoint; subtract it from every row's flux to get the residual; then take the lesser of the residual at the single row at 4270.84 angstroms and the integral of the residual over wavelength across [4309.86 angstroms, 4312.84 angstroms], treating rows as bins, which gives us -13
